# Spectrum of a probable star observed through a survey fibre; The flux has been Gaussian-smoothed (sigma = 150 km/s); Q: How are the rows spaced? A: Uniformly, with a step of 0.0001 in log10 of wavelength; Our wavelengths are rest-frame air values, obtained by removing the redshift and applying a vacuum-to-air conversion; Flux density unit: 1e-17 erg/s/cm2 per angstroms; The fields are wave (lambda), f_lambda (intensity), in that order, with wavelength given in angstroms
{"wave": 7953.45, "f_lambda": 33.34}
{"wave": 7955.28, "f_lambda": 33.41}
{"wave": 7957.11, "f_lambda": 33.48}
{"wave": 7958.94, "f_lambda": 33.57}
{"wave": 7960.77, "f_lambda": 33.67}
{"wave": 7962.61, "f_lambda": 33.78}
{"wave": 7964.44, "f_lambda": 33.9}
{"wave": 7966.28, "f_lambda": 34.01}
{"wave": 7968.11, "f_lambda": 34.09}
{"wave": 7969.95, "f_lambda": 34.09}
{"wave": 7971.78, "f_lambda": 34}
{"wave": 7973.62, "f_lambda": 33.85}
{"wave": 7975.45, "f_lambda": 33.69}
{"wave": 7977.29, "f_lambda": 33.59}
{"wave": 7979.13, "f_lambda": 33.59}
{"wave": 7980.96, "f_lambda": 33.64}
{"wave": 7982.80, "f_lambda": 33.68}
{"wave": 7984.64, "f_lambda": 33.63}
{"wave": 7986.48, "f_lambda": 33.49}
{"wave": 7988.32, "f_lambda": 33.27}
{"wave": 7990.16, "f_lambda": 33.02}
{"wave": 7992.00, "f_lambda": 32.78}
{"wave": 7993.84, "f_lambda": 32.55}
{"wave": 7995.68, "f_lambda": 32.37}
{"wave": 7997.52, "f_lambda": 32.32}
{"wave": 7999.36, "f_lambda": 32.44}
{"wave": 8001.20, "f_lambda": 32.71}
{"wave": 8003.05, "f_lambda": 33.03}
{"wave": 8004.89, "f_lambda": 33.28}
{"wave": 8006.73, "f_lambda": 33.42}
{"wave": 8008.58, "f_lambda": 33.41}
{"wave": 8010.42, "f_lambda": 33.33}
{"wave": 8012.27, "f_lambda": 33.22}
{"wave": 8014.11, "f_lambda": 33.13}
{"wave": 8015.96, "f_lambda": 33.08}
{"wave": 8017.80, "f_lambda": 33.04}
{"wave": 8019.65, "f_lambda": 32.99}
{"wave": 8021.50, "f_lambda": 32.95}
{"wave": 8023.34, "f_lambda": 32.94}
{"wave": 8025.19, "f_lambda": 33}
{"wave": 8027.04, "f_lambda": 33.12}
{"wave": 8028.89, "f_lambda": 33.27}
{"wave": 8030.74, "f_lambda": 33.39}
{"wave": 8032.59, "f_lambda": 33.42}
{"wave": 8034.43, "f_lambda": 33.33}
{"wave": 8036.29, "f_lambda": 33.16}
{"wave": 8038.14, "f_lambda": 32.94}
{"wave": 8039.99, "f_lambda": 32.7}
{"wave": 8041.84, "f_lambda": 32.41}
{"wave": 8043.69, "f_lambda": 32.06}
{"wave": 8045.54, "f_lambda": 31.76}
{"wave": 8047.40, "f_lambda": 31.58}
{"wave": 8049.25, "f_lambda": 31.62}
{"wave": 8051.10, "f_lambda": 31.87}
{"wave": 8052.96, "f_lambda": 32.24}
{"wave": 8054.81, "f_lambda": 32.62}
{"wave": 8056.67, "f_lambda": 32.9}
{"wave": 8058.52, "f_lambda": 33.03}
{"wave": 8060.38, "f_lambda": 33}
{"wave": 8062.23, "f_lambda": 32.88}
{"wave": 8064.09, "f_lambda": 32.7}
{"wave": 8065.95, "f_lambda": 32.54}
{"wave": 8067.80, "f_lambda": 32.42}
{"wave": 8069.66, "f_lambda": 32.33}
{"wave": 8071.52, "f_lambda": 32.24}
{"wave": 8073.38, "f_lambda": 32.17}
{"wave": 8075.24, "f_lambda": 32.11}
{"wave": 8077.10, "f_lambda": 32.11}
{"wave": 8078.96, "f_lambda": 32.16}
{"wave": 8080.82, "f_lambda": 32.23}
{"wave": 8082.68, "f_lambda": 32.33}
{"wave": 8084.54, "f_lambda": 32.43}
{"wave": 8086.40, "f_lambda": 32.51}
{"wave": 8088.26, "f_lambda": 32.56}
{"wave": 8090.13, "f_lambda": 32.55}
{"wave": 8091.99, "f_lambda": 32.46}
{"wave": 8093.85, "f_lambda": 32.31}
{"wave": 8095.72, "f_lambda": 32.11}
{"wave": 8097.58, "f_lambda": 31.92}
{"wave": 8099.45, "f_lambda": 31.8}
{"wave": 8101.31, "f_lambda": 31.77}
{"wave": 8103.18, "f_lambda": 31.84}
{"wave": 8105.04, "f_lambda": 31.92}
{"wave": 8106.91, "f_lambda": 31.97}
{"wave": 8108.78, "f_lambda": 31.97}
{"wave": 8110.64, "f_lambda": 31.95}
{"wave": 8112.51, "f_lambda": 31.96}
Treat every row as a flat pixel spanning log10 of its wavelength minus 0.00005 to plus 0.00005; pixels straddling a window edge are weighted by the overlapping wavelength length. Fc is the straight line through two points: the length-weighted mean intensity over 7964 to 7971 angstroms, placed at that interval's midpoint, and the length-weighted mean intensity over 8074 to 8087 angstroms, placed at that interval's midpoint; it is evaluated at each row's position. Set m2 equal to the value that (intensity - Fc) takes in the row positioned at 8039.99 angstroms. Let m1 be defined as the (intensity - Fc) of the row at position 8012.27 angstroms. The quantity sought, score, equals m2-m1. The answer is -0.1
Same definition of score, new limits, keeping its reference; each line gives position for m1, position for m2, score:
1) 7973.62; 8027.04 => 0.1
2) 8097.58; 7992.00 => -0.8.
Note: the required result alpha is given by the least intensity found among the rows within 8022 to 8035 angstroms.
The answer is 32.94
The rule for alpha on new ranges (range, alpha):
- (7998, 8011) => 32.44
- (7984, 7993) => 32.78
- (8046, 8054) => 31.58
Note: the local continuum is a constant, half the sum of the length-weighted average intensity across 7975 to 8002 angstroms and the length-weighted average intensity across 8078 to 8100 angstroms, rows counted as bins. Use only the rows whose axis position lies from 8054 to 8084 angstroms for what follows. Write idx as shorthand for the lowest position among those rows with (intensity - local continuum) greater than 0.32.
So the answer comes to 8058.52 angstroms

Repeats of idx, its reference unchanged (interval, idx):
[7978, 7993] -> 7979.13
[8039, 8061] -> 8058.52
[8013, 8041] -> 8014.11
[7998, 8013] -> 8003.05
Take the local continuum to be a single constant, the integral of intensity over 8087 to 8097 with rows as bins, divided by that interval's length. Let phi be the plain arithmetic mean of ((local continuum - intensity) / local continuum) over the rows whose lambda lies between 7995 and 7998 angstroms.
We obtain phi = 0.00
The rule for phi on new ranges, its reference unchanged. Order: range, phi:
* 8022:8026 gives -0.02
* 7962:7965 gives -0.04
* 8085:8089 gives 0.00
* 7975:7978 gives -0.04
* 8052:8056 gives 0.00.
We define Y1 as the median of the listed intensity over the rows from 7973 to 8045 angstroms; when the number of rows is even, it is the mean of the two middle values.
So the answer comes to 33.1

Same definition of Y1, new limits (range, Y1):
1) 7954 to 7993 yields 33.6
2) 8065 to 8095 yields 32.3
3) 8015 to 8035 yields 33.1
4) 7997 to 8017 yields 33.1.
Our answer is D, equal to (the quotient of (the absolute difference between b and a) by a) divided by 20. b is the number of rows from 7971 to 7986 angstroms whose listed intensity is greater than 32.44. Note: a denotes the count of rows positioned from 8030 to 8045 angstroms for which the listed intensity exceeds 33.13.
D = 0.05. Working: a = 4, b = 8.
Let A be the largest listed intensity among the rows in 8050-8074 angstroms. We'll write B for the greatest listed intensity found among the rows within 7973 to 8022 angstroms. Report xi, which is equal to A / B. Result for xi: 0.98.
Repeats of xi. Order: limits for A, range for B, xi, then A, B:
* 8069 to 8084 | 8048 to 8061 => 0.98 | 32.33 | 33.03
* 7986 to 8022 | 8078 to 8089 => 1.03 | 33.49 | 32.56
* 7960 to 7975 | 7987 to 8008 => 1.02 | 34.09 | 33.42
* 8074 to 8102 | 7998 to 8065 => 0.97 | 32.56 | 33.42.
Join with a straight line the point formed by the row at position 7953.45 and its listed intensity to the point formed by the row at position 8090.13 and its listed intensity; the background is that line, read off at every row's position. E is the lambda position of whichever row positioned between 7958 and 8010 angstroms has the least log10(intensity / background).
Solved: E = 7997.52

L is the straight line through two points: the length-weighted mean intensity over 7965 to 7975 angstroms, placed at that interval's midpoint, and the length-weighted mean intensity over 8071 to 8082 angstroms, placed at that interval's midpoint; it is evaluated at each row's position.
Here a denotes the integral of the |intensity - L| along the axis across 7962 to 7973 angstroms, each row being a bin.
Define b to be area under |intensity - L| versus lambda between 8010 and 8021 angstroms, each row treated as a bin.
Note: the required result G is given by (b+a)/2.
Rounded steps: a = 1.3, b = 1.2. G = 1.2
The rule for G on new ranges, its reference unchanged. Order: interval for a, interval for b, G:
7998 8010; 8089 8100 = 4.5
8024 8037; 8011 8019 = 2.4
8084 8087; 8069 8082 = 1.1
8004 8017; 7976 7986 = 1.4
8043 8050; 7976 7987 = 4.3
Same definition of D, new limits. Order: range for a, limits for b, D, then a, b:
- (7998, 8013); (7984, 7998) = 0.01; 5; 6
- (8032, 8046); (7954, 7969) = 0.08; 3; 8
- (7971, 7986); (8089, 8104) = 0.04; 8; 2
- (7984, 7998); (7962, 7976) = 0.08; 3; 8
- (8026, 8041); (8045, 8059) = 0.02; 5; 3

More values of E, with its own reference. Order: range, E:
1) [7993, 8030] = 7997.52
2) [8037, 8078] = 8047.40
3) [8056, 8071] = 8069.66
